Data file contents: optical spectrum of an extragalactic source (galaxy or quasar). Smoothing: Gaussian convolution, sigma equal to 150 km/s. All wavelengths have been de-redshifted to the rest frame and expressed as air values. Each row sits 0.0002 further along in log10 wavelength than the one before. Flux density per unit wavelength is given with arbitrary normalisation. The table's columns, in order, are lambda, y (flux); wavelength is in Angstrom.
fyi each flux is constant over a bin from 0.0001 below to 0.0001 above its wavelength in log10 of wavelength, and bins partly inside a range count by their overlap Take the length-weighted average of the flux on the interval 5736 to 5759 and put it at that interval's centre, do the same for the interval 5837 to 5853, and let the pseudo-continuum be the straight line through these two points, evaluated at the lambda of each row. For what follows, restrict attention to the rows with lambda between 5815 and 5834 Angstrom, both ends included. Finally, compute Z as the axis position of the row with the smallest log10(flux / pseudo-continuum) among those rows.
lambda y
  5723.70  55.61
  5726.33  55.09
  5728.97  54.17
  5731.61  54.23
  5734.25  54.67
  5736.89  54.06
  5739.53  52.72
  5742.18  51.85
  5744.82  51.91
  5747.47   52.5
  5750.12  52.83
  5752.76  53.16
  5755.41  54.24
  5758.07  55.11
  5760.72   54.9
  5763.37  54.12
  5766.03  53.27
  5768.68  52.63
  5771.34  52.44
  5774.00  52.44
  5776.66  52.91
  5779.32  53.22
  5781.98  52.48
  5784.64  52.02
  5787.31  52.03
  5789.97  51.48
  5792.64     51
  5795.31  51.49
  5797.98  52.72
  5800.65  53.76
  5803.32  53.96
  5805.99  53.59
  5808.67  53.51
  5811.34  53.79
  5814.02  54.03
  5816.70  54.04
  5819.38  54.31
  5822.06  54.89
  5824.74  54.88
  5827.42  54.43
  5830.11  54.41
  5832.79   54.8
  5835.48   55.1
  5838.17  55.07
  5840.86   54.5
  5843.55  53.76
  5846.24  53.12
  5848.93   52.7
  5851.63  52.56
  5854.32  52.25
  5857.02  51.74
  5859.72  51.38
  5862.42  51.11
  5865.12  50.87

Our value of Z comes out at 5816.70 Angstrom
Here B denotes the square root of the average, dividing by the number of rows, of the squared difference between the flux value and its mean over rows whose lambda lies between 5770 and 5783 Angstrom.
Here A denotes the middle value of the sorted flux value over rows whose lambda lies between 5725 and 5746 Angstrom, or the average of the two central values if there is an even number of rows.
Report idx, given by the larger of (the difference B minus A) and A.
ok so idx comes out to 54.1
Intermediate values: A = 54.1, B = 0.3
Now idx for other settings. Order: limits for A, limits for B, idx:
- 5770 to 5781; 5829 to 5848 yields 52.7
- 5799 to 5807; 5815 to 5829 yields 53.8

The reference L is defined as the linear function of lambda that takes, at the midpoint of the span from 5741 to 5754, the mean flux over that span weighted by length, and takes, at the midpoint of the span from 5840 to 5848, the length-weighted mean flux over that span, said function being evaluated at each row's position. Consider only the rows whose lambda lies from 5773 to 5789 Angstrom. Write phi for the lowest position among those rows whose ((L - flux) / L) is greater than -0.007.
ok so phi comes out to 5774.00 Angstrom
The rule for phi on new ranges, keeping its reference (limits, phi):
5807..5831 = 5808.67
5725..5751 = 5739.53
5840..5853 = 5843.55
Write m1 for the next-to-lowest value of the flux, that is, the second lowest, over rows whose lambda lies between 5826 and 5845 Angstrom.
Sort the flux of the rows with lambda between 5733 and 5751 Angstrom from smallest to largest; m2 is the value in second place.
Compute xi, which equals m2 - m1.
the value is -2.5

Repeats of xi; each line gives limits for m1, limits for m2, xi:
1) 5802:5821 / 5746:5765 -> -0.8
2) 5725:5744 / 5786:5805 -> -1.2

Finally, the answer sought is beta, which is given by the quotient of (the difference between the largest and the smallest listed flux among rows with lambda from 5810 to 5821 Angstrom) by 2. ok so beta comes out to 0.26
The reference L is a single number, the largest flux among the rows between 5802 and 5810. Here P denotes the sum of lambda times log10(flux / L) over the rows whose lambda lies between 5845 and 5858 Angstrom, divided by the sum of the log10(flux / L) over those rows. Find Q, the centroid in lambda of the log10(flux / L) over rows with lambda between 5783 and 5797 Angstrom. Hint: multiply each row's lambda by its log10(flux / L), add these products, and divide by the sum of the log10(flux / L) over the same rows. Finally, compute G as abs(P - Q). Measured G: 62.4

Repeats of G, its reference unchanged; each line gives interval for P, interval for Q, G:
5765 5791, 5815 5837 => 48.1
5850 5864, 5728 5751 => 111.3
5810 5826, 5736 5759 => 80.1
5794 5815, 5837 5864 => 60.0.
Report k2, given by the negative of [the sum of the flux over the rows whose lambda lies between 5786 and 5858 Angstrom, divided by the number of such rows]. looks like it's -53.5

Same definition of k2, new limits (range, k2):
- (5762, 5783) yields -52.9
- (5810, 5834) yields -54.4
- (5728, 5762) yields -53.6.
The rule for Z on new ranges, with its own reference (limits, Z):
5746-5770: 5747.47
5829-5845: 5843.55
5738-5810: 5792.64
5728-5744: 5742.18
